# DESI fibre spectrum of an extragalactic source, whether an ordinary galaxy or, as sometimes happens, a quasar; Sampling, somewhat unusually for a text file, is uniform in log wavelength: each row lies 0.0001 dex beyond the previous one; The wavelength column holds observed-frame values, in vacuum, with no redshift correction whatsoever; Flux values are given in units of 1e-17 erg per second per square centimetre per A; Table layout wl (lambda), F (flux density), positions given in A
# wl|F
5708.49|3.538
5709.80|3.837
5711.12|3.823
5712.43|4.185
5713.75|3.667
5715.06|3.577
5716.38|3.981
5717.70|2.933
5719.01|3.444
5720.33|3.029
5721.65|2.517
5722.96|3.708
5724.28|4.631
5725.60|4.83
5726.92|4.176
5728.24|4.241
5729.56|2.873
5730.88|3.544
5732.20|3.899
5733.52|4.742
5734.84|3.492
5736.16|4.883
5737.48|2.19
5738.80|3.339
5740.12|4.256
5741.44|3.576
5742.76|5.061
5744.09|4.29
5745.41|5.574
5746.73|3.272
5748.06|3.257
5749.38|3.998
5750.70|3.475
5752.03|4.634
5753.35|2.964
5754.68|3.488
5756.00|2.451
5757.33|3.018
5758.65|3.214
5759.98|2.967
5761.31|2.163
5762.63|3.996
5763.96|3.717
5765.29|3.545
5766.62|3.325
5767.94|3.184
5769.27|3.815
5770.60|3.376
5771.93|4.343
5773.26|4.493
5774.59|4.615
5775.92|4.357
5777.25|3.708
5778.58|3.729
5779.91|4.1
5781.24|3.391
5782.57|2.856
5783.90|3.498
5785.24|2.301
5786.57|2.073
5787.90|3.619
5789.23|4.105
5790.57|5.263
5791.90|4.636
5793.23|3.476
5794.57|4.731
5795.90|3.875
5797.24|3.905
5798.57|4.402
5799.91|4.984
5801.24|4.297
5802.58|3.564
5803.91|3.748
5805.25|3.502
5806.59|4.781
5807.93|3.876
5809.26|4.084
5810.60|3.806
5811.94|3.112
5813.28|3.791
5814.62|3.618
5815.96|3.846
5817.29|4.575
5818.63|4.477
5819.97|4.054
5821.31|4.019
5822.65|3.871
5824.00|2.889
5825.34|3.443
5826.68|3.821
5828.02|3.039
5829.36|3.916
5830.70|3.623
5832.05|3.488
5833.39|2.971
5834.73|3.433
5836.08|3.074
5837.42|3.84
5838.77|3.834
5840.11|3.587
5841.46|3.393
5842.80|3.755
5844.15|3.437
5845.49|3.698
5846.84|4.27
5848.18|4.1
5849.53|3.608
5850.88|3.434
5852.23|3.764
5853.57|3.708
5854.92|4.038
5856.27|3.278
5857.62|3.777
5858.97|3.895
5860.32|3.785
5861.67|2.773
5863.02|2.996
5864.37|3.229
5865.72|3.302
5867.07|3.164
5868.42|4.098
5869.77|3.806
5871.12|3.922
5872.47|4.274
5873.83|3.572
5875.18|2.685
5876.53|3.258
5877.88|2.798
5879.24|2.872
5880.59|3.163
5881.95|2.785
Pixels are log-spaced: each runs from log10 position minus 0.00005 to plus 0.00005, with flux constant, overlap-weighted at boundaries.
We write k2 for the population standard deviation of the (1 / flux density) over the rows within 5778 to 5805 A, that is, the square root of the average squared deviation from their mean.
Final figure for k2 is 0.071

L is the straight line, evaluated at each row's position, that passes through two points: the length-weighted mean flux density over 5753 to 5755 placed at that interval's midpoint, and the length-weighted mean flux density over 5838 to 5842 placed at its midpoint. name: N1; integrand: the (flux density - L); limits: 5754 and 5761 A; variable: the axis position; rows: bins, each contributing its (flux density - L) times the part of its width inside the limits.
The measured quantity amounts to -1.7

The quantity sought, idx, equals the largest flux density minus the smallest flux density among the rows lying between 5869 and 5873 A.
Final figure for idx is 0.5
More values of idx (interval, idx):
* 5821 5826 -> 1.1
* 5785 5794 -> 3.2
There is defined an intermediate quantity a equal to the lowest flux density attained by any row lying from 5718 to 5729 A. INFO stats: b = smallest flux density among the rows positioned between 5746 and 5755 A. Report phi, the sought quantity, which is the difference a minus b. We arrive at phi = -0.4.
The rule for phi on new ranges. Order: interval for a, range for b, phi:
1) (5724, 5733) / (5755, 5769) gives 0.7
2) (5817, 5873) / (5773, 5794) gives 0.7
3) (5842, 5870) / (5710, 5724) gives 0.3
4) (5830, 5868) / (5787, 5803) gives -0.7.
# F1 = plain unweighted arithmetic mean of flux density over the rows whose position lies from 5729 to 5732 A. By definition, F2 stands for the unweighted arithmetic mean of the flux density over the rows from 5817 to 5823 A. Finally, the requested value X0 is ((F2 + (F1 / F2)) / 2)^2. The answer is 6.2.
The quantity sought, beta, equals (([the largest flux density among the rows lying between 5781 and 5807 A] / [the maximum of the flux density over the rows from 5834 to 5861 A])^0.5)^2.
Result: 1.2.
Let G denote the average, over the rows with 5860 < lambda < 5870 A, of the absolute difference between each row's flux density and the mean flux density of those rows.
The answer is 0.38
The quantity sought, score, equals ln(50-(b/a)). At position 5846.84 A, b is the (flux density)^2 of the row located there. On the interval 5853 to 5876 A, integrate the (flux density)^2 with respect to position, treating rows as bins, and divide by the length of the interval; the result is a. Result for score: 3.88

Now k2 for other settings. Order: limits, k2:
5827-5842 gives 0.027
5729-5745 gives 0.069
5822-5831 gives 0.033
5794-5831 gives 0.034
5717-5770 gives 0.065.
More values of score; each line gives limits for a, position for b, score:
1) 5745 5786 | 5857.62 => 3.89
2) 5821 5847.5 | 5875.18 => 3.90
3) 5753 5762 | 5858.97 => 3.88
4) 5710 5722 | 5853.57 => 3.89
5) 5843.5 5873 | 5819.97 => 3.89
